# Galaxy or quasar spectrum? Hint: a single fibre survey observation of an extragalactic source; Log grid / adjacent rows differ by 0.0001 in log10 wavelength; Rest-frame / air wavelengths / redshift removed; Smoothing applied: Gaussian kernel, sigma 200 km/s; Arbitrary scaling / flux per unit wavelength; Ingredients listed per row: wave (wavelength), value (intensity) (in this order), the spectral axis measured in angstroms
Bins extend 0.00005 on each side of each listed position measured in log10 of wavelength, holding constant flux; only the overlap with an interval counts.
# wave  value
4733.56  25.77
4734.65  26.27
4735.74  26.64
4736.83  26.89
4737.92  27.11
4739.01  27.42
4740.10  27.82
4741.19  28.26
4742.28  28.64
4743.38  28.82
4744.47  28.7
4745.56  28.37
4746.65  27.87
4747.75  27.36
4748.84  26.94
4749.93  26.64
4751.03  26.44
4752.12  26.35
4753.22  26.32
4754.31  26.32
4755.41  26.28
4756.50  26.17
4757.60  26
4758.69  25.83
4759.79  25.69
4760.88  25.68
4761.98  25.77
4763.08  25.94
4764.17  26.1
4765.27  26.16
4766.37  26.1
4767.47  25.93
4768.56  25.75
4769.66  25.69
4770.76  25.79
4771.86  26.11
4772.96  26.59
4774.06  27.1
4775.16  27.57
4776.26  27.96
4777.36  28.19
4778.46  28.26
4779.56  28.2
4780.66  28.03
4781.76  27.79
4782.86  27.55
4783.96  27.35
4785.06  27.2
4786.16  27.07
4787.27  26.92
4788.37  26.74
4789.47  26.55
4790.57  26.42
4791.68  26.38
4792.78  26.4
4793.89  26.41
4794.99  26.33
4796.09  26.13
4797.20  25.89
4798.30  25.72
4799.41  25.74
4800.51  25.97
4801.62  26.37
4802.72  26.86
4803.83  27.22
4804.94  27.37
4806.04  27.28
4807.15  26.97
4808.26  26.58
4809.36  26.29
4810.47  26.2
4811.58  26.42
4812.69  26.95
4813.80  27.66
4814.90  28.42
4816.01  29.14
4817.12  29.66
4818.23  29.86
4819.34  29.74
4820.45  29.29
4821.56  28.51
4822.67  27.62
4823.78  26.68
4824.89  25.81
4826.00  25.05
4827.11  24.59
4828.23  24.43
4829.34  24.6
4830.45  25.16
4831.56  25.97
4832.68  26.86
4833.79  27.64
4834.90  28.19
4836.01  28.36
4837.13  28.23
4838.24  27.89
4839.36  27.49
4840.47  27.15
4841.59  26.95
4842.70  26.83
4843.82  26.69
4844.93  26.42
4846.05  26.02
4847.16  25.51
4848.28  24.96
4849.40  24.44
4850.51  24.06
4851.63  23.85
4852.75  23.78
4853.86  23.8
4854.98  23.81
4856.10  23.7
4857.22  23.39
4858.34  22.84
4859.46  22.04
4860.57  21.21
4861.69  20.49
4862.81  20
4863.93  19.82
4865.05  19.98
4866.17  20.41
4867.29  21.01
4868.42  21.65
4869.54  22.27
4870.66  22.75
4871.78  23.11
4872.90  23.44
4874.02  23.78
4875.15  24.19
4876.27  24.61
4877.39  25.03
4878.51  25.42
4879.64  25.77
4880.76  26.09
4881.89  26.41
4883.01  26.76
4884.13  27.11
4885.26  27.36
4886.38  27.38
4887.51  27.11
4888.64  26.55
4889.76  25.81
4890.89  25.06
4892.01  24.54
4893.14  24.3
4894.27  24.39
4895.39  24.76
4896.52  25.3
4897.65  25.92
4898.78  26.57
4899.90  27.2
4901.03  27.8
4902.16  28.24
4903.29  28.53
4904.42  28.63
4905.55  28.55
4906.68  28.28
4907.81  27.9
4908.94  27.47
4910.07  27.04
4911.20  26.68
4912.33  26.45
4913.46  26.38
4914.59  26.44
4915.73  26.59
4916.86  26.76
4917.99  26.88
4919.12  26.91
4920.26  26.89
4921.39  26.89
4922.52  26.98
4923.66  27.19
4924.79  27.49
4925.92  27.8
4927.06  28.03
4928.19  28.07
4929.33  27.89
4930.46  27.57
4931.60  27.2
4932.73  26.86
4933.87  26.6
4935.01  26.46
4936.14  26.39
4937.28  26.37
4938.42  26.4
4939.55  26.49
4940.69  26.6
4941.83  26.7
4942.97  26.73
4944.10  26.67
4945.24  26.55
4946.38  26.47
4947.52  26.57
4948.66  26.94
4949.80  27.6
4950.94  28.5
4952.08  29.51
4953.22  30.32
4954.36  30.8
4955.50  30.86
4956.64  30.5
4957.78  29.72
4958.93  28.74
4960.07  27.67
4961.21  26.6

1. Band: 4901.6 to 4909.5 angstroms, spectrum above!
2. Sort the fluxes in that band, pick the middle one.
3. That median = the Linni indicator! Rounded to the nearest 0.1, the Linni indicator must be 28.3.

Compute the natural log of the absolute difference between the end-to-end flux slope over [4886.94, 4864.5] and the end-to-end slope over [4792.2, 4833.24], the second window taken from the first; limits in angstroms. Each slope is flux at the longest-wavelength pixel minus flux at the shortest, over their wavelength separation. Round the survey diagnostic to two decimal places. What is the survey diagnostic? -1.09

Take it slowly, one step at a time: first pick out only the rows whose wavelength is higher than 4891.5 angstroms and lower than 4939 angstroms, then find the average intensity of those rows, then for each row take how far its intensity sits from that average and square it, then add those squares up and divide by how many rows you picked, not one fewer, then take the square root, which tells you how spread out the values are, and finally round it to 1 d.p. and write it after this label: 1.1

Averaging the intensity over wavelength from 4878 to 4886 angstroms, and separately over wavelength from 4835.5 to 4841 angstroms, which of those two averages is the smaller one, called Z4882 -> 26.4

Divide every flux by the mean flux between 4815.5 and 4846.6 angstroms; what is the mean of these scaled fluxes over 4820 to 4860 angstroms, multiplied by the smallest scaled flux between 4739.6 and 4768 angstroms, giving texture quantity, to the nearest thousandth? 0.897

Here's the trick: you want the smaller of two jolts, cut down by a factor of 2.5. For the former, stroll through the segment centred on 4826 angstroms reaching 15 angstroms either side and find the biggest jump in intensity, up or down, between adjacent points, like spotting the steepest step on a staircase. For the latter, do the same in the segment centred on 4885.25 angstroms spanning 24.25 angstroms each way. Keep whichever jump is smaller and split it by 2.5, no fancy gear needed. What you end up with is 0.30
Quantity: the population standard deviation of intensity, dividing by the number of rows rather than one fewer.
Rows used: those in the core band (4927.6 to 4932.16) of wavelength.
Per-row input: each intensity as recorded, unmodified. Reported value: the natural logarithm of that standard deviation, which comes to -1.1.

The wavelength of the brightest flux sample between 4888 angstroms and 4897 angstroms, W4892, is 4888.64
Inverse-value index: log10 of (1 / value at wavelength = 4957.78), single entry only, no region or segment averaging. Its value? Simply -1.473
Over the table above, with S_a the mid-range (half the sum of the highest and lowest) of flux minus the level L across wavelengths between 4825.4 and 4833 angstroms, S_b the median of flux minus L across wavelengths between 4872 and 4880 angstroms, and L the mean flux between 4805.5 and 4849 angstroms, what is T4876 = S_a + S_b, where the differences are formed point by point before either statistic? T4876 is -4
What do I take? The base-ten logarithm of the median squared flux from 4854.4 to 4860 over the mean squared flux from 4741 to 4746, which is -0.17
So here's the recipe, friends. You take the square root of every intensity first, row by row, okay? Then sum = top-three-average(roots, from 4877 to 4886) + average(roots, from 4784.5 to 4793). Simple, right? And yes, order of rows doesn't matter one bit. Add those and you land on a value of 10.4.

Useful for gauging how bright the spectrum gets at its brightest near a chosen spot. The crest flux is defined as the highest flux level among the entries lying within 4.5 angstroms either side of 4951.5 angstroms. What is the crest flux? 30.86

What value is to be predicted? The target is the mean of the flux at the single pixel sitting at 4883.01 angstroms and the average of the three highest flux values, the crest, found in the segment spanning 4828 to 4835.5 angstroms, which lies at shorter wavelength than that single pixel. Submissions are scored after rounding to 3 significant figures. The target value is 27.2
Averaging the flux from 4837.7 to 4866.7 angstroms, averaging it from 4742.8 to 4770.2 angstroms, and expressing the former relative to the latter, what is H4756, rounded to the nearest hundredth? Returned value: 0.90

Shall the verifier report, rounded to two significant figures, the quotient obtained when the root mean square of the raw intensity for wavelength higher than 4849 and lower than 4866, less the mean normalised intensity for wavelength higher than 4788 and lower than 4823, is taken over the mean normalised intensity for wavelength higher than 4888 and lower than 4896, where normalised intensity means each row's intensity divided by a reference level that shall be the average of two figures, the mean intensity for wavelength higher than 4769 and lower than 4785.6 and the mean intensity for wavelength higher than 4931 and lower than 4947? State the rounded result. 23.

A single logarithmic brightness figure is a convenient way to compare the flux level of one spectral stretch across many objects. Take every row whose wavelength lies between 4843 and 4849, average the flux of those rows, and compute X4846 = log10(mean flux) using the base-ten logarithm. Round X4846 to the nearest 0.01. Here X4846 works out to 1.41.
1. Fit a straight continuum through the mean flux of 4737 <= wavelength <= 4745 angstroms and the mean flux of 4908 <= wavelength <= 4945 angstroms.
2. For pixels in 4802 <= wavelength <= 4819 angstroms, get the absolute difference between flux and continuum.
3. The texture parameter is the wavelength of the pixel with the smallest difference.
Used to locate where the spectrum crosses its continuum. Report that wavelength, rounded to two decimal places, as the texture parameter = 4813.80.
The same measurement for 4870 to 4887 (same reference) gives 4884.13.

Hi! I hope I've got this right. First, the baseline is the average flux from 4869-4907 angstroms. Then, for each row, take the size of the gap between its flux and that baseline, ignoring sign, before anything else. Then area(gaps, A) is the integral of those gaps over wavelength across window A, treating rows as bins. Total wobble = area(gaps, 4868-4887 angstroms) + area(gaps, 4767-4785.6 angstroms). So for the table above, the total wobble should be 56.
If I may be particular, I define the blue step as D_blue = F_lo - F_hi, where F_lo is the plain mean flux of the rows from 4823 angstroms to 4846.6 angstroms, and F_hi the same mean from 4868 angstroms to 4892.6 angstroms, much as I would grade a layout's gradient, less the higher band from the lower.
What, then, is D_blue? 1.4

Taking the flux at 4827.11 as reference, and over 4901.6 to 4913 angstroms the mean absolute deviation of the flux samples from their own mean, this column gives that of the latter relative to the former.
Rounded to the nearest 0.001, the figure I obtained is 0.028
